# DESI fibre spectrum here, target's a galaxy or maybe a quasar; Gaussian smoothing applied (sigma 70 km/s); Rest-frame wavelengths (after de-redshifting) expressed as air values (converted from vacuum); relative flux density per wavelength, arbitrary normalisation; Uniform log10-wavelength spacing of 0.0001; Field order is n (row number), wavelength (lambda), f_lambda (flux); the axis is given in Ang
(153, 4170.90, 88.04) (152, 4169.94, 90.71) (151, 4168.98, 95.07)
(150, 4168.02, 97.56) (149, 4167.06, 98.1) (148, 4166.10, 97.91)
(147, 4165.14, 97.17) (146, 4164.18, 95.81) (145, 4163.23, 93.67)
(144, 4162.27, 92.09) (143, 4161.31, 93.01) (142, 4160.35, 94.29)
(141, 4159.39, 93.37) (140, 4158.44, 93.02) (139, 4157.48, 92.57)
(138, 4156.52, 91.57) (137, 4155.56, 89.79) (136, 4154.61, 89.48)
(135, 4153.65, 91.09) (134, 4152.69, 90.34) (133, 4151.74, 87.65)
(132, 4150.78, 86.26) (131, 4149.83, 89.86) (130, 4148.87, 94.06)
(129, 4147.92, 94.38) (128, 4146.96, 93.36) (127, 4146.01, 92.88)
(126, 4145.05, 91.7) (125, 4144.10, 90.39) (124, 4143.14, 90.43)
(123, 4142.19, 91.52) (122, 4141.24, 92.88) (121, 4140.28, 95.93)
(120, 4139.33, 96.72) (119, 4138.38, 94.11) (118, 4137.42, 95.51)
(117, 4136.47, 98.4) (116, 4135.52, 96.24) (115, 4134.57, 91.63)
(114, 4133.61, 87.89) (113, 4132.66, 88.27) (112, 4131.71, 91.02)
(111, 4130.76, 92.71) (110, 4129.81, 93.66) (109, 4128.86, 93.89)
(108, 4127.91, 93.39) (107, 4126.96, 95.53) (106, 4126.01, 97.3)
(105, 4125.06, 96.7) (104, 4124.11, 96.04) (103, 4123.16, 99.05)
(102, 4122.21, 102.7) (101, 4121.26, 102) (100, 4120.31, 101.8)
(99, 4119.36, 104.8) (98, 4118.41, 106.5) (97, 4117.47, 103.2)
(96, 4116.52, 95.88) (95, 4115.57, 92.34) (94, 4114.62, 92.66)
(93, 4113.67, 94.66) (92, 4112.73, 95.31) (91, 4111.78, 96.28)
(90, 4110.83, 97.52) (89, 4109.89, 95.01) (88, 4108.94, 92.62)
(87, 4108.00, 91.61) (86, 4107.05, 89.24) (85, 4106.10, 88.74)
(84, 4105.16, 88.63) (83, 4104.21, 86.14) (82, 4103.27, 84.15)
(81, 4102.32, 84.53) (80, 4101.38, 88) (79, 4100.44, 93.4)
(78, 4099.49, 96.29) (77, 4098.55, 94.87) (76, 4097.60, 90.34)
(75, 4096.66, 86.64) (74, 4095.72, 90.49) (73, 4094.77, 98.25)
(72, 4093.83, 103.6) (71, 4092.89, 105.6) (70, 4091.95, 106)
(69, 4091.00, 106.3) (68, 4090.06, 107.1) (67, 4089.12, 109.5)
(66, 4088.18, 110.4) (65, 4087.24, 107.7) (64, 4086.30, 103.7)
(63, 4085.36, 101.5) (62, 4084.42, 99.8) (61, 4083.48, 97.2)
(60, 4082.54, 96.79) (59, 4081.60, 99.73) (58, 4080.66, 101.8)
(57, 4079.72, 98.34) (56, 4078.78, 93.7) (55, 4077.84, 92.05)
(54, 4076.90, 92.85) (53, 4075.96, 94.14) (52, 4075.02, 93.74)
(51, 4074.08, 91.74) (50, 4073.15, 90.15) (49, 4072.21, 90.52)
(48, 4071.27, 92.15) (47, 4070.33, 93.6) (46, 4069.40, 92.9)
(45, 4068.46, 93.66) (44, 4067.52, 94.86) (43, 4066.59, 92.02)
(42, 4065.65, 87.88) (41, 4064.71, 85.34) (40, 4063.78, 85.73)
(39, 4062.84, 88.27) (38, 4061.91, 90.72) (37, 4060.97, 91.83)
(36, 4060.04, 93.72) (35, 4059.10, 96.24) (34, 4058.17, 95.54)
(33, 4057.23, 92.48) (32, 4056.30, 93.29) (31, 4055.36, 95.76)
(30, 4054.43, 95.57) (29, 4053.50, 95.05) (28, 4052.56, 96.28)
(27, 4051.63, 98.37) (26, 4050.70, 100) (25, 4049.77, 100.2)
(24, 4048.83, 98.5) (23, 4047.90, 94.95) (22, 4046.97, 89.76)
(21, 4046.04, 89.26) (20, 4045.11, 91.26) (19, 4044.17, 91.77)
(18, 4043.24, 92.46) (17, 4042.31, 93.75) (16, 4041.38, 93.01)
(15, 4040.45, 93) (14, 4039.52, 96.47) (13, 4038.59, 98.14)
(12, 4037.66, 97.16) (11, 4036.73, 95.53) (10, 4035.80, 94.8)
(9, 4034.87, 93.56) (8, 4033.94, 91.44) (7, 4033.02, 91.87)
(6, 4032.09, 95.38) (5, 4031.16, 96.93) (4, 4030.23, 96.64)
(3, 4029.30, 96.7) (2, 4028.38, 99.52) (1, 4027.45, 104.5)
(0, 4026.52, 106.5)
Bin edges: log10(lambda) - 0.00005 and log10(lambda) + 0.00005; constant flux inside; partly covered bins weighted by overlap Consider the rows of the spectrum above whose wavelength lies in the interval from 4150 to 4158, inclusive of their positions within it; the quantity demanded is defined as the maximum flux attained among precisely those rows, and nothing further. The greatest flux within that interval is 92.57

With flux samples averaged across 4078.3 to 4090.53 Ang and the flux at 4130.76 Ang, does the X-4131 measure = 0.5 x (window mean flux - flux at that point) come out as 4.7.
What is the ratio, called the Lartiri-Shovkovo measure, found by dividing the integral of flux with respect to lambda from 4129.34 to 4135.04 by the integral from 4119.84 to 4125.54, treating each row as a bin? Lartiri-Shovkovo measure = 0.91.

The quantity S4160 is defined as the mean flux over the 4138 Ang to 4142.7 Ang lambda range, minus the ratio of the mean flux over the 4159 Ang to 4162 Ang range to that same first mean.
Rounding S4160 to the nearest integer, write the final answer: 93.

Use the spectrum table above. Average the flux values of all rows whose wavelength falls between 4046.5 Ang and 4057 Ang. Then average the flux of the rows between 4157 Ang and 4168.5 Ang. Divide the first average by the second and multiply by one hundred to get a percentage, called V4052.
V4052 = 101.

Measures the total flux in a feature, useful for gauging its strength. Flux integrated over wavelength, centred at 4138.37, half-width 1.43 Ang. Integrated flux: 273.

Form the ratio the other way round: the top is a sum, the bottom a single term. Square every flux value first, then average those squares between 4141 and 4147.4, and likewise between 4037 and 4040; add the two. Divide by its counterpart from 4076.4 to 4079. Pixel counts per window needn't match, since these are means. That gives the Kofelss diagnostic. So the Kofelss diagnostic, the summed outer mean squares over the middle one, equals 2.08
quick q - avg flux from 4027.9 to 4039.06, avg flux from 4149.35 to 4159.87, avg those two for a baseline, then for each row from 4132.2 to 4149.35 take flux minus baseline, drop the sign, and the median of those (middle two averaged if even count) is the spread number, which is 2.0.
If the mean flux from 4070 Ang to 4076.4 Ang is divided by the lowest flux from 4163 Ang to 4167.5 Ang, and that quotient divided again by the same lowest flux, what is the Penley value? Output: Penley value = 0.0105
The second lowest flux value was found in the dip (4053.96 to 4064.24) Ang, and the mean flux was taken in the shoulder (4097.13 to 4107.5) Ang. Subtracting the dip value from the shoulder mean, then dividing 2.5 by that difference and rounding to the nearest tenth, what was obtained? 2.1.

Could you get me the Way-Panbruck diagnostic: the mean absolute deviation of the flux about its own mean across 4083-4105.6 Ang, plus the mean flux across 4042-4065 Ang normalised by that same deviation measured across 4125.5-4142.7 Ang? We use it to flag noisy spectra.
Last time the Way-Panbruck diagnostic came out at 49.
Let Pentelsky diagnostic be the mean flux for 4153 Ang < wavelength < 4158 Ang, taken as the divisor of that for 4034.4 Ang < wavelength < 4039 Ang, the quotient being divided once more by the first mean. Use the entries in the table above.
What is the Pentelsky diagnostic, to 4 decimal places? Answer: 0.0116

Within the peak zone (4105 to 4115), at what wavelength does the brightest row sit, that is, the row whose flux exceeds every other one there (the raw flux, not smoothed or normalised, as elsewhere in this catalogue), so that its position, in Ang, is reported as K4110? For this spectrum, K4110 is 4110.83 Ang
